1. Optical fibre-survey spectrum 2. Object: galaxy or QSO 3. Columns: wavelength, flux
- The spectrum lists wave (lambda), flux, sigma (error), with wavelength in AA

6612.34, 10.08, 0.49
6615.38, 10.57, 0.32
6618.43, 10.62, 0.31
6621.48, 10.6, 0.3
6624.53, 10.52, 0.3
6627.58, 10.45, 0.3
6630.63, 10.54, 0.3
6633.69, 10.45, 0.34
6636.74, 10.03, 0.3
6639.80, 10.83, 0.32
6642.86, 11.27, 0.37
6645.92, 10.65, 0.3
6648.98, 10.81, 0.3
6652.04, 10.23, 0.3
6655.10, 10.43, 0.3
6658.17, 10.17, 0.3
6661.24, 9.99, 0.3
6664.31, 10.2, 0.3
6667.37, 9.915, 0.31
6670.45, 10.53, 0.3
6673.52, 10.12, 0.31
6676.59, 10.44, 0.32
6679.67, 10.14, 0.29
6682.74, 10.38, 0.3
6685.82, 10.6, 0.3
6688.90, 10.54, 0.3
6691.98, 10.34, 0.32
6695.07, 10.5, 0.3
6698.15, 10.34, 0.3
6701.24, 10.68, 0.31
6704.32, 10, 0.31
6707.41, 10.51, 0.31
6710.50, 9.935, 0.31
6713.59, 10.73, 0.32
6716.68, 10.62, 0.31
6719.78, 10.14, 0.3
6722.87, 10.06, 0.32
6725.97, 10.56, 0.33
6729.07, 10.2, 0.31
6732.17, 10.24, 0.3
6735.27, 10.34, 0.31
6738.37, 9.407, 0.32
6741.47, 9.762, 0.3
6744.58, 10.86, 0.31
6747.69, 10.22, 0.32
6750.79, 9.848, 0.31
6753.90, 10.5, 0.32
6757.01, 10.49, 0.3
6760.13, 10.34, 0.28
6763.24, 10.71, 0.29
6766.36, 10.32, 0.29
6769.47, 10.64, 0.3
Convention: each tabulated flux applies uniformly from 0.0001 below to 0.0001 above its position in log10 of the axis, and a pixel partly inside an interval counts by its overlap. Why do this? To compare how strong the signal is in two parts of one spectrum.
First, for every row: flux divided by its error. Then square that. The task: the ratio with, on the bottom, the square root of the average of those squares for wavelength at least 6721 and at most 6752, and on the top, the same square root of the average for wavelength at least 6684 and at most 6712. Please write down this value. 1.04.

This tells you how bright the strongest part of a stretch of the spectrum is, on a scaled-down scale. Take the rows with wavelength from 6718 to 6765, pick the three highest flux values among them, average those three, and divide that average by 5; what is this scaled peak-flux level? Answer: 2.14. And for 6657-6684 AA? 2.09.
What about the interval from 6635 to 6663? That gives 2.19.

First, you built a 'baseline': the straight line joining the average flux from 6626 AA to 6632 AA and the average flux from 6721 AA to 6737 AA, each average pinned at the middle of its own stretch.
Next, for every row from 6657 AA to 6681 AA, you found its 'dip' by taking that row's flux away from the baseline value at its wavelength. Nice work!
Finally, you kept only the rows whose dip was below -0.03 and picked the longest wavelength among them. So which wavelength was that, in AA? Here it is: 6676.59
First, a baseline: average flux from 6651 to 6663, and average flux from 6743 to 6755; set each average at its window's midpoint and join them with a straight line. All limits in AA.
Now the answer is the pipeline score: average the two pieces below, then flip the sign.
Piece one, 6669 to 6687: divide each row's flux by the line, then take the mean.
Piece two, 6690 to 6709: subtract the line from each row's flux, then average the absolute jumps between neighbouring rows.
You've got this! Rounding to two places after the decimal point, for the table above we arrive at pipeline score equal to -0.69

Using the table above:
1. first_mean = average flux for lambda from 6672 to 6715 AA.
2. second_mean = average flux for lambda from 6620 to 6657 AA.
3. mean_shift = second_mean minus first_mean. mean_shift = 0.19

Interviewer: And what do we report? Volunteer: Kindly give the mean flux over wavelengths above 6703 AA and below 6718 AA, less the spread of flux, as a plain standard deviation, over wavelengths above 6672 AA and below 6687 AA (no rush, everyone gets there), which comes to 10.2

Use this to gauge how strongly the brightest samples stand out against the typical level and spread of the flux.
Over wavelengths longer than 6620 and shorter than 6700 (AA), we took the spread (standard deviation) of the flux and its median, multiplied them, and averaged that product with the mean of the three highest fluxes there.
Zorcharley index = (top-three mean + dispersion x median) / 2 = 7.0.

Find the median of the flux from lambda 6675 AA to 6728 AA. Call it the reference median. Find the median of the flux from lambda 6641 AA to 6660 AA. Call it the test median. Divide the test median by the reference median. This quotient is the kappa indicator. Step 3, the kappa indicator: 1.01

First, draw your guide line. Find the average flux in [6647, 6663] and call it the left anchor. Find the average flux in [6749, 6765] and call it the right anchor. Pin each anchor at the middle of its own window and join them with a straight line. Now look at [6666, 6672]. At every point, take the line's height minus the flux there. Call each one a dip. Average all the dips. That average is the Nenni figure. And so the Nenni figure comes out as 0.11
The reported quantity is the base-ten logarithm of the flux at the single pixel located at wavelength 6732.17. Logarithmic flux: 1.01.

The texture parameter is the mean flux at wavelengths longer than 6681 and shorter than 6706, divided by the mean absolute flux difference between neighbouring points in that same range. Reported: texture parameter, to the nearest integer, 40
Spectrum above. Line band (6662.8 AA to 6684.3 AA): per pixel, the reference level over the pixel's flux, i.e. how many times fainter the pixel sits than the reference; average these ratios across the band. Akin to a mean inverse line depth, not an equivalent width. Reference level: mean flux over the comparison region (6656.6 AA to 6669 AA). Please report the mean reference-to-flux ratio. 0.983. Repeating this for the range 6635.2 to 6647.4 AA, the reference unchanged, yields 0.943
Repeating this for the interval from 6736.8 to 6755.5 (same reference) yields 0.999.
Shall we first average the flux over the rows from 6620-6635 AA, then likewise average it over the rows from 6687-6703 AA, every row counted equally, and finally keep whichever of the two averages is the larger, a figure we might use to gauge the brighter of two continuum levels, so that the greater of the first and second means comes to 10.51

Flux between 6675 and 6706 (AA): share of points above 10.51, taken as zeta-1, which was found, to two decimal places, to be 0.30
